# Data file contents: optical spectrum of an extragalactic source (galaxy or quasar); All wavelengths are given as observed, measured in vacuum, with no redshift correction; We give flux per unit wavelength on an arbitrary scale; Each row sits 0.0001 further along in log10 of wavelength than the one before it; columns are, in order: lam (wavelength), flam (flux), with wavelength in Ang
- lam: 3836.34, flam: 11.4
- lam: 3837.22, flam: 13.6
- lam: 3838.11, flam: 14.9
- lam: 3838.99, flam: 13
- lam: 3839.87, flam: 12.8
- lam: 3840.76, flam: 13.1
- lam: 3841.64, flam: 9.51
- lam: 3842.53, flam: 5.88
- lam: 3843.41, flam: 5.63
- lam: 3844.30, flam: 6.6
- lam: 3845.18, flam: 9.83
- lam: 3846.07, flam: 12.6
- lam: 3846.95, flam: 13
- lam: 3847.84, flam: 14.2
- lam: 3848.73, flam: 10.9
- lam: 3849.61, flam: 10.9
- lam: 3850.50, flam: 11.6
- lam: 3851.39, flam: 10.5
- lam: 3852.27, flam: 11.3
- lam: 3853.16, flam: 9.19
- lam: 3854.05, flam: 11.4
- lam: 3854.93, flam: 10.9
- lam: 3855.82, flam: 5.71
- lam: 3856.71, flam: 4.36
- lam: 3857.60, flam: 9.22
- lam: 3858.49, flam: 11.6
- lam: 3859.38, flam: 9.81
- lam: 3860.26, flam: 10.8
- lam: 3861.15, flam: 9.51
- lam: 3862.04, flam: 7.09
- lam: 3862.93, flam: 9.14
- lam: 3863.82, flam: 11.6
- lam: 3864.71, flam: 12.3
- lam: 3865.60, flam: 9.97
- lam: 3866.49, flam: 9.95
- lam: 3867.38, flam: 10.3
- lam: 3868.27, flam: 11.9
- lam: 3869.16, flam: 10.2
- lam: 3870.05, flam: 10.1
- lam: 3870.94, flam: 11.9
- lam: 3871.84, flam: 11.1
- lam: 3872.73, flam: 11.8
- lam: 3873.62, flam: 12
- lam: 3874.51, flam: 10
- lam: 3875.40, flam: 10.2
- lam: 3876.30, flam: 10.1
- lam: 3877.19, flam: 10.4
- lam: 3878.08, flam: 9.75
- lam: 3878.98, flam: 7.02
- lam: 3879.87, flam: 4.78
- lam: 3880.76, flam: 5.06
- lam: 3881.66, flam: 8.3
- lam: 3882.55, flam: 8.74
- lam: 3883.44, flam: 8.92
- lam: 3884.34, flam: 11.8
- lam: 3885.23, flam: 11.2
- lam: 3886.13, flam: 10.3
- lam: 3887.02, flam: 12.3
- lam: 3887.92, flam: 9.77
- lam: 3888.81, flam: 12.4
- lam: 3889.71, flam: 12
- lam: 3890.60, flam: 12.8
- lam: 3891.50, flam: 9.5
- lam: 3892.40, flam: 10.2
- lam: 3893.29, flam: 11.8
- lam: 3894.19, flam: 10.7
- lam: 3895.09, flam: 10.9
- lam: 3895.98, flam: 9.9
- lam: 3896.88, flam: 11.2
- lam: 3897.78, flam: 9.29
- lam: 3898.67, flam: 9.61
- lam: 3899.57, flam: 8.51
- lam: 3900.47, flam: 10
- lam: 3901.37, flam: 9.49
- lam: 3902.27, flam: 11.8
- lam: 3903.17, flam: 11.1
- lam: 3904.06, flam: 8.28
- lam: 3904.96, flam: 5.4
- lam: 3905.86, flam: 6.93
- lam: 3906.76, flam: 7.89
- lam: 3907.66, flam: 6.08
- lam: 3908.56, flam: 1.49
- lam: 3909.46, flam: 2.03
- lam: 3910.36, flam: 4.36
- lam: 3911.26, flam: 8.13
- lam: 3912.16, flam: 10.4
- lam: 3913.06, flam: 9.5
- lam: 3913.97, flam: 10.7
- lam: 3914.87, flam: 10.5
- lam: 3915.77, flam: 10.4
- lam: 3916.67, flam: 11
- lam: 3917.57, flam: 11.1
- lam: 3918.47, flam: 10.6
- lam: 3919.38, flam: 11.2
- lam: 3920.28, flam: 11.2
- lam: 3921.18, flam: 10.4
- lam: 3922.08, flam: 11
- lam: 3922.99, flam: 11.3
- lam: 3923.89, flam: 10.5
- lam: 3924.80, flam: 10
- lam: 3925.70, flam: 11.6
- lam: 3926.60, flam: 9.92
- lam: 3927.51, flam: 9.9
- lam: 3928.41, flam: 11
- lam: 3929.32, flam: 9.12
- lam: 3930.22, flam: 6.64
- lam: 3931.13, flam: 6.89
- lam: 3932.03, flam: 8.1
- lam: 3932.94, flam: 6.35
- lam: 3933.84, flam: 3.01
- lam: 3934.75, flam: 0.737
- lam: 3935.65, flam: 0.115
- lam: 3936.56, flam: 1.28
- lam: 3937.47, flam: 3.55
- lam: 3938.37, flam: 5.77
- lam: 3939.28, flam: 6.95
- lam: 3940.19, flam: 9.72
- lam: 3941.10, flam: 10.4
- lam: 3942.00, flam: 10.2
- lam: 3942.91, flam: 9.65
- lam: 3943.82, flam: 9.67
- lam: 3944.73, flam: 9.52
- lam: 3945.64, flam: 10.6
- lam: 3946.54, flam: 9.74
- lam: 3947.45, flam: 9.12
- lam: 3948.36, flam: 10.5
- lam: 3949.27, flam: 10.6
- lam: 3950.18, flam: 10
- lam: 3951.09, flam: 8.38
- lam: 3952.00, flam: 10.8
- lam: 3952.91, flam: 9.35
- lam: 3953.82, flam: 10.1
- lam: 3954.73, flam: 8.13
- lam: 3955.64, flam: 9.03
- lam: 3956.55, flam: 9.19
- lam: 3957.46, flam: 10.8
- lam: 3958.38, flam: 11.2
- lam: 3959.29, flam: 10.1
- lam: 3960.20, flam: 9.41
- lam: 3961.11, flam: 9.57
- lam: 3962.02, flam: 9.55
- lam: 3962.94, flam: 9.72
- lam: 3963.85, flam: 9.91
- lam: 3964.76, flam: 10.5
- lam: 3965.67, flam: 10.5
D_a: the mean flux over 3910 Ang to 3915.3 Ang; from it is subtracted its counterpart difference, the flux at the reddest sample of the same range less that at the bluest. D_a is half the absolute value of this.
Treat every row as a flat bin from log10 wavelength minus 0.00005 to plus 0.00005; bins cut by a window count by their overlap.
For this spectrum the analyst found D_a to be 1.4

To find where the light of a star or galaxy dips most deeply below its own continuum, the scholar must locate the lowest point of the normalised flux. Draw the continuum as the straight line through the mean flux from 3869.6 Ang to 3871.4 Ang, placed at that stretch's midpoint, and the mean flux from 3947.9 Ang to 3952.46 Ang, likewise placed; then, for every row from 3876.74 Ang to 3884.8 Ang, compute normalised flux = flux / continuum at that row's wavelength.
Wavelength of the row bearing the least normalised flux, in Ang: 3879.87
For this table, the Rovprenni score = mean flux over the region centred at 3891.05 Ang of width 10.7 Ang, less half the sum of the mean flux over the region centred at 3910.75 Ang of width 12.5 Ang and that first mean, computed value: 1.8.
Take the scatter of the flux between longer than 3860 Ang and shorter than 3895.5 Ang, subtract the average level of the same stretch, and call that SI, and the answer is -8.4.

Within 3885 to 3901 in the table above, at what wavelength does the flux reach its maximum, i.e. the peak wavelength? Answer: 3890.60 Ang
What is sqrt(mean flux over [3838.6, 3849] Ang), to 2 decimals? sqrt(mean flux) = 3.25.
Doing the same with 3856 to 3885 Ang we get 3.11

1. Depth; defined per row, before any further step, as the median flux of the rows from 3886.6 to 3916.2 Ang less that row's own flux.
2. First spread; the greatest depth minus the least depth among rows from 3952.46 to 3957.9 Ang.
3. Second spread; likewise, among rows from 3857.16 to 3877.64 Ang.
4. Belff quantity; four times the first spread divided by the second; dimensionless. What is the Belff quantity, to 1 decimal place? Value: 2.0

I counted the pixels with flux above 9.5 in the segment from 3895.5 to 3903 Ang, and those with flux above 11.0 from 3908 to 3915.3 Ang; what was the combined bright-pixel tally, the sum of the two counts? 5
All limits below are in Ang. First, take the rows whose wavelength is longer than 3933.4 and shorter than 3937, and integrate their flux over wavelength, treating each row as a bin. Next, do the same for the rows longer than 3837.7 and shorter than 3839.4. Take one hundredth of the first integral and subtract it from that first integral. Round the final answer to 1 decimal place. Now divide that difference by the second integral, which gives 0.2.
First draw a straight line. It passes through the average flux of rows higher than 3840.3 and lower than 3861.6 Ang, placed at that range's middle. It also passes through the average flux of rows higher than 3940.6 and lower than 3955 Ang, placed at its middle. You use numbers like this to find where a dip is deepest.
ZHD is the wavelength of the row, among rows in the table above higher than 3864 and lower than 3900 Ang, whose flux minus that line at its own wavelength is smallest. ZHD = 3879.87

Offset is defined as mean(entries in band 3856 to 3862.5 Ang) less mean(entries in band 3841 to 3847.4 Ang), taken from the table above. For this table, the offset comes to 0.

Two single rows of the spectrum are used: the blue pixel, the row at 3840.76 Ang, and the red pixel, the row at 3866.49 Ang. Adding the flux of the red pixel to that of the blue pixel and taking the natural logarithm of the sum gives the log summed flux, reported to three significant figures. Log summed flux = 3.14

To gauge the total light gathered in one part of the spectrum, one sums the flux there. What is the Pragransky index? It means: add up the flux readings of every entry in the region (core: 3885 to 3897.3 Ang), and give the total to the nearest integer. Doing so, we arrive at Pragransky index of 155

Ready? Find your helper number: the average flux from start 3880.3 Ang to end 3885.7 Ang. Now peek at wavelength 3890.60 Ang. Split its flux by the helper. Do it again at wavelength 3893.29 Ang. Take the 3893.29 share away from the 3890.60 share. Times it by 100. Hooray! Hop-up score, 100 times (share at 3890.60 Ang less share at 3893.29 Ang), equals 11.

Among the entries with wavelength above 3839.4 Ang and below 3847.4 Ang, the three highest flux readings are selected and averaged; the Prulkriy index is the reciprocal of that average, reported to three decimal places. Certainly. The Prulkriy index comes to 0.077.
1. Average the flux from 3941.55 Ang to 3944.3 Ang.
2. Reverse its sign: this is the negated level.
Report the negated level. -9.8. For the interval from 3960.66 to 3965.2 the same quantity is -9.8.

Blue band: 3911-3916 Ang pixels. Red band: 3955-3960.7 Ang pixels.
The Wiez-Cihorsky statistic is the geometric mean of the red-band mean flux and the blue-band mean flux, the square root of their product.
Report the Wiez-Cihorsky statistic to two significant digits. 9.9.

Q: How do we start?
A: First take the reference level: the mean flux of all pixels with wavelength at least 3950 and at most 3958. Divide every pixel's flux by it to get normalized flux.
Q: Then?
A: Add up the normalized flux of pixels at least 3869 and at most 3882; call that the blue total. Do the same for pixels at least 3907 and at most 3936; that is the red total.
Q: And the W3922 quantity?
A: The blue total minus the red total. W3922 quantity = -13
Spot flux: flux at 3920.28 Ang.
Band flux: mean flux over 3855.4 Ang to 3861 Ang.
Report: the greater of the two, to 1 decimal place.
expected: 11.2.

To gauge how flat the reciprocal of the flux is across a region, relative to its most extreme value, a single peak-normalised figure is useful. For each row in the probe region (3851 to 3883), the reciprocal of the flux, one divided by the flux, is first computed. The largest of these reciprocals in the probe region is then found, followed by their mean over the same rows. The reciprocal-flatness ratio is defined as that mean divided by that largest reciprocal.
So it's 0.48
